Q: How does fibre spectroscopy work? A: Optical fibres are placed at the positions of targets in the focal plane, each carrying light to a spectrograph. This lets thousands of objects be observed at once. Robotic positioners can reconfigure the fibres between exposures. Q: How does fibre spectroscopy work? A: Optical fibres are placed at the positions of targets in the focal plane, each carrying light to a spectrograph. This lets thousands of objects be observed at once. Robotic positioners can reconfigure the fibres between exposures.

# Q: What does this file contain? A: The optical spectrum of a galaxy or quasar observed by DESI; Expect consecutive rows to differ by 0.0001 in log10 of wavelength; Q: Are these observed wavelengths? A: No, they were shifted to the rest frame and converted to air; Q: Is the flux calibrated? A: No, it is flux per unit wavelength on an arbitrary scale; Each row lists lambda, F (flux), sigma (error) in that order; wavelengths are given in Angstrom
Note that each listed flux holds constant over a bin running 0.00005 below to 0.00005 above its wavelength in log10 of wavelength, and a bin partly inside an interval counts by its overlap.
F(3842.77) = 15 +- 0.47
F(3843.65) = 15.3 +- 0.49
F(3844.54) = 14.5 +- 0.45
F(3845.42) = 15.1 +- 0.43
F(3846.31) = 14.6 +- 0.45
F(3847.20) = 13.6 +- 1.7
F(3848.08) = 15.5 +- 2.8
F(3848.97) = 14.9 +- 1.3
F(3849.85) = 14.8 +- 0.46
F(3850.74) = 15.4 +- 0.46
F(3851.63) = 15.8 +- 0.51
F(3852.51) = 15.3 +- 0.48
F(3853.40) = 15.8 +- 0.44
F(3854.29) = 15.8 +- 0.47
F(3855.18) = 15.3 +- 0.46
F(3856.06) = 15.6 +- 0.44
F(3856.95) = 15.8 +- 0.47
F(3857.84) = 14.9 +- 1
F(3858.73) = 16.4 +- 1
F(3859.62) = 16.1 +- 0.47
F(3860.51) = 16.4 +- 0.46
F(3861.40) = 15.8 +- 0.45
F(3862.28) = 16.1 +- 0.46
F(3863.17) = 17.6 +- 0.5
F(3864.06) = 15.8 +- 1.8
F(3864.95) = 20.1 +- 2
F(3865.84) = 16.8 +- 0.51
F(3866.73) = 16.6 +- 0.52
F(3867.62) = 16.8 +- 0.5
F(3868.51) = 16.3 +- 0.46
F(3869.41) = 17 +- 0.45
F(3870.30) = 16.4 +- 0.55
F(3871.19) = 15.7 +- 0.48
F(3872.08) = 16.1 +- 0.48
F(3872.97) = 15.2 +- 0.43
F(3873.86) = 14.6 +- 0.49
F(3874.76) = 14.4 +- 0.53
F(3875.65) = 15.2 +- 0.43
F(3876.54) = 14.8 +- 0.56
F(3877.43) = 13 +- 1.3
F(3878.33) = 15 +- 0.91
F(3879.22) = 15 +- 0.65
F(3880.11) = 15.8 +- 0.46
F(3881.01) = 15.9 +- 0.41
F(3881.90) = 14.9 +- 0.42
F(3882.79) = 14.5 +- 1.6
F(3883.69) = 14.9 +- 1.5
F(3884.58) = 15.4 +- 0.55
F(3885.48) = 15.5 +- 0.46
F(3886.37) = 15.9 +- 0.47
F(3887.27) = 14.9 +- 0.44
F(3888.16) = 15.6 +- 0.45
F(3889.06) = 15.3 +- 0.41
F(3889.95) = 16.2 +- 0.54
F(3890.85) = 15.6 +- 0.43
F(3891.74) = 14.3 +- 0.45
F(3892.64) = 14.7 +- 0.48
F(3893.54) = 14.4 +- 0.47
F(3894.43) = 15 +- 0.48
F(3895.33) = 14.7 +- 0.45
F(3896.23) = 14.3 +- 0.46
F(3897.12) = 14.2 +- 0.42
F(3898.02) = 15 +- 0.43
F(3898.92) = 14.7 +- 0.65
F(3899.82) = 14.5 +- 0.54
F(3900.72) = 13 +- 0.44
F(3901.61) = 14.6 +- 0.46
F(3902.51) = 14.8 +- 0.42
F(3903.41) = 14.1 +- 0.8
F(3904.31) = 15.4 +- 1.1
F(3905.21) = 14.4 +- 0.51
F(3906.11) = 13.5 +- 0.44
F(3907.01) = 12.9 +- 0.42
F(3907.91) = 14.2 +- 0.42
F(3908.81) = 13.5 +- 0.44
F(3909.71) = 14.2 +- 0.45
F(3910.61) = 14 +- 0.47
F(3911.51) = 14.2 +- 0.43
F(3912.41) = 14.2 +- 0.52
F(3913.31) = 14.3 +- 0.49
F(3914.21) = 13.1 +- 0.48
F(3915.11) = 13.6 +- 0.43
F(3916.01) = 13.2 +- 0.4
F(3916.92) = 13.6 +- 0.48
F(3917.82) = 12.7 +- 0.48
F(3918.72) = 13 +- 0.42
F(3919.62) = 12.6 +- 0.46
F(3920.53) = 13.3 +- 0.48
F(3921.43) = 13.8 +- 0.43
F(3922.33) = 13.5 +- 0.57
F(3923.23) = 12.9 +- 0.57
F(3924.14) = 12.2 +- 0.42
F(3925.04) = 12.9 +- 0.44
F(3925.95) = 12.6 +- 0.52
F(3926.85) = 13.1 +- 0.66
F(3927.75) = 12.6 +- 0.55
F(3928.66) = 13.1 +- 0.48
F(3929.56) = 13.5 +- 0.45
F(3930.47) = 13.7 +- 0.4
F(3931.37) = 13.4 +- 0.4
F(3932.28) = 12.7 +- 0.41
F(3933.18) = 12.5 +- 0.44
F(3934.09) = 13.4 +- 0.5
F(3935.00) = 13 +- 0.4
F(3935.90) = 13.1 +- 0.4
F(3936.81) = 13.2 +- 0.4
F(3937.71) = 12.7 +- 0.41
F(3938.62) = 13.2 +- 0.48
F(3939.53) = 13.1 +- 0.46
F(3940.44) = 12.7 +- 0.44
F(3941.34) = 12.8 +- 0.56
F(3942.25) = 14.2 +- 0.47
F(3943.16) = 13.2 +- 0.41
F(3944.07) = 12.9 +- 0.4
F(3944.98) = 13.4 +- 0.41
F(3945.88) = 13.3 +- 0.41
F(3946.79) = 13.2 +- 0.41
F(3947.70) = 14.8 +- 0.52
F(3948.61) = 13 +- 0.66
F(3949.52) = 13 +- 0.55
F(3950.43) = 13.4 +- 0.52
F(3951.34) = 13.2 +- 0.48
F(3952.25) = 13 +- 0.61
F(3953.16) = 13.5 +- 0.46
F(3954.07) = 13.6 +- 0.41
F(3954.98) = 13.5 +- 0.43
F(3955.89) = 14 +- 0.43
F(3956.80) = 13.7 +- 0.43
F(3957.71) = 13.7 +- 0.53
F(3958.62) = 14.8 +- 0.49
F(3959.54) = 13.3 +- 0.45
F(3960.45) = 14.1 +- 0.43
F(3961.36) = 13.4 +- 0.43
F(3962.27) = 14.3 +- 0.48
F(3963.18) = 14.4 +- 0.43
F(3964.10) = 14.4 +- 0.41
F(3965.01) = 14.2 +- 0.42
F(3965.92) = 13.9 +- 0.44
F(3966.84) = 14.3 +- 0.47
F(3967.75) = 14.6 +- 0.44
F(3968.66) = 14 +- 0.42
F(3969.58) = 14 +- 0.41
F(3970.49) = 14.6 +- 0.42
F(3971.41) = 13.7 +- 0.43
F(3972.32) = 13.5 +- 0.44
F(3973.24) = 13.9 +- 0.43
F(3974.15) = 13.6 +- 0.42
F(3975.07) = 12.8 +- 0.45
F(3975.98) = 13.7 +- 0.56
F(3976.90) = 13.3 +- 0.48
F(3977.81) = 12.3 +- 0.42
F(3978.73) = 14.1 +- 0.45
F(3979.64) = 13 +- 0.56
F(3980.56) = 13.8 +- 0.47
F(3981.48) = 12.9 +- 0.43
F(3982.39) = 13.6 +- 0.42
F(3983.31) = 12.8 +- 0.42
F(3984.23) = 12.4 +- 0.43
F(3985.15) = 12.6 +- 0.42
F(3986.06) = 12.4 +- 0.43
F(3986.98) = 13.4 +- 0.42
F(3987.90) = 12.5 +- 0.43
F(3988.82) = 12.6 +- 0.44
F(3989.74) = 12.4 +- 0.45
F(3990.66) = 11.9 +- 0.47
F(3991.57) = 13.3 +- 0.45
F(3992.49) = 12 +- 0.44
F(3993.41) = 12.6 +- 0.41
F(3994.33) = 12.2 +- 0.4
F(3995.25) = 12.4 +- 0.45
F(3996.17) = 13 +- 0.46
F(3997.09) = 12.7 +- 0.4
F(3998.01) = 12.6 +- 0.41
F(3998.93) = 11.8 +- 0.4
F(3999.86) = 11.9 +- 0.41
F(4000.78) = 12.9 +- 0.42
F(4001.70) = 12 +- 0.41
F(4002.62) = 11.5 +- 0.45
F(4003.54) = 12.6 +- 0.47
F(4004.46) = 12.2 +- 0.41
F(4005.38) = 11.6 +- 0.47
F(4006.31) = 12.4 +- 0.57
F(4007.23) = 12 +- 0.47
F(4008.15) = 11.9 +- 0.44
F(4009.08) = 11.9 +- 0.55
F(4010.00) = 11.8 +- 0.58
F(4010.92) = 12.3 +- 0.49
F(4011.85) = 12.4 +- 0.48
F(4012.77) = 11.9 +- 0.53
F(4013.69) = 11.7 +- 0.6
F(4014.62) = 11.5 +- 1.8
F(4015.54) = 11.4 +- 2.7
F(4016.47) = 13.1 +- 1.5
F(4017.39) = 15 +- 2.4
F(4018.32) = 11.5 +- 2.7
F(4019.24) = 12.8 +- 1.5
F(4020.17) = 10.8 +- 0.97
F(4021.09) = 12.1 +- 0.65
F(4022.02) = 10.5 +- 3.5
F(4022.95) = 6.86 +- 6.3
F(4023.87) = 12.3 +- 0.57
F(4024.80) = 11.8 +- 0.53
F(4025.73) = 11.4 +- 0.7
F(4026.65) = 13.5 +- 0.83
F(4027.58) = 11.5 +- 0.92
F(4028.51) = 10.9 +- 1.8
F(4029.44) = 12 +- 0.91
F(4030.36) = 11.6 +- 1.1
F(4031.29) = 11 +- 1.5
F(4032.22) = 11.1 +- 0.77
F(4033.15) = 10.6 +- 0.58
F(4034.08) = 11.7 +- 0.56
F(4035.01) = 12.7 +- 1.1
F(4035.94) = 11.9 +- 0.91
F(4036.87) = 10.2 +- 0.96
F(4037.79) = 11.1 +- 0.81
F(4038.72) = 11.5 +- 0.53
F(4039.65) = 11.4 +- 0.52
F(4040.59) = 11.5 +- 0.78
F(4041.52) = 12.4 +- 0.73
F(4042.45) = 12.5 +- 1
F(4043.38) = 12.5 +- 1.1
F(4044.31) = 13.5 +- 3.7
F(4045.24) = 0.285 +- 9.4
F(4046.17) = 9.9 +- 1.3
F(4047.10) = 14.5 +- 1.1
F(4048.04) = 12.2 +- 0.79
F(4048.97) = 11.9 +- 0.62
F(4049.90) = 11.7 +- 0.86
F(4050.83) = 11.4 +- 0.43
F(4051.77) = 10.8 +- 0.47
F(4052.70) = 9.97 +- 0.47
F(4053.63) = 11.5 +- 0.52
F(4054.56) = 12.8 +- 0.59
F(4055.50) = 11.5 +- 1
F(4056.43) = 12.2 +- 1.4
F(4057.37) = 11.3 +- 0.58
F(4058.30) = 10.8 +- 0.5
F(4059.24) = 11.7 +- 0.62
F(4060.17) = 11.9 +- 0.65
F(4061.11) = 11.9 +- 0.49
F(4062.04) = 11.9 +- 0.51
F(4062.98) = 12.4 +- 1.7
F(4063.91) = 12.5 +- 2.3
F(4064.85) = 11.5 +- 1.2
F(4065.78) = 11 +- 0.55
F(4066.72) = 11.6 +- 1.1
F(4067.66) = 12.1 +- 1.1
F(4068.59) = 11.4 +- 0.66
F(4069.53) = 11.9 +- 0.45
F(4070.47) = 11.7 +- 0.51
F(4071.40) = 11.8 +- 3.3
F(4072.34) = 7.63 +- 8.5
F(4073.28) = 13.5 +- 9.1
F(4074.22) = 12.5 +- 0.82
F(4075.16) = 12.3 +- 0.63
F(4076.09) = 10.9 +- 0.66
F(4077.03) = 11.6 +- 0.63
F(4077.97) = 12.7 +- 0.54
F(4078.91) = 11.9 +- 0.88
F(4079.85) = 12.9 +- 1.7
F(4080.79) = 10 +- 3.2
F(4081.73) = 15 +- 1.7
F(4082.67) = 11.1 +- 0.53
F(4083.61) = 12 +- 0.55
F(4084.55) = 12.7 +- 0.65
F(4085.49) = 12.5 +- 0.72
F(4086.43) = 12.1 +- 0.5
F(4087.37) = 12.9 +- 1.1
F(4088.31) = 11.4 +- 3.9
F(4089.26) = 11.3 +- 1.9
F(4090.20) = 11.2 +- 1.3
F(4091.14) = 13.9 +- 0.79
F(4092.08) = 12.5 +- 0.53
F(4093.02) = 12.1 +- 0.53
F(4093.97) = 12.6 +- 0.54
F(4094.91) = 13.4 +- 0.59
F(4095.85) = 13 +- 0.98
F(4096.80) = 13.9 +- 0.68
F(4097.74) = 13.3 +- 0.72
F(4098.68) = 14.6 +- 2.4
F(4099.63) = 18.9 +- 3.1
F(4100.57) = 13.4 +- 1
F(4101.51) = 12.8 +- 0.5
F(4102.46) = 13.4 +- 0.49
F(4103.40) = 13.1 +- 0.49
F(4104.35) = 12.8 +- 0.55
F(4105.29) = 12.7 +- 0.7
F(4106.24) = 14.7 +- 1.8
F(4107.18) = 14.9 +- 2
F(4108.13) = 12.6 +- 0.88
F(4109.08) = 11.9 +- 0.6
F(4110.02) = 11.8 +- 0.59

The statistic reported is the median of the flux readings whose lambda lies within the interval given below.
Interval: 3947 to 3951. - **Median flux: 13.2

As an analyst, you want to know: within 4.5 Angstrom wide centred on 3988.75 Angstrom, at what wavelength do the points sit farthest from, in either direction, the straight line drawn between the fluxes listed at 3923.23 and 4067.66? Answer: 3986.98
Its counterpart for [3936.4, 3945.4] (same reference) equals 3942.25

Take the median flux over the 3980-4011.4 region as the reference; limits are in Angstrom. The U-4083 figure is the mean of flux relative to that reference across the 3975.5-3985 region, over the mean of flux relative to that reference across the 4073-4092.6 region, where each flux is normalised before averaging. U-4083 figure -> 1.08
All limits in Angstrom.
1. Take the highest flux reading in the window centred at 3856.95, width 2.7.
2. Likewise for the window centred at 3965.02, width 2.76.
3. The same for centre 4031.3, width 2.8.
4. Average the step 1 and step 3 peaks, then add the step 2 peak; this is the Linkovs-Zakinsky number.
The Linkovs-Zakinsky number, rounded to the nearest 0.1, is 28.1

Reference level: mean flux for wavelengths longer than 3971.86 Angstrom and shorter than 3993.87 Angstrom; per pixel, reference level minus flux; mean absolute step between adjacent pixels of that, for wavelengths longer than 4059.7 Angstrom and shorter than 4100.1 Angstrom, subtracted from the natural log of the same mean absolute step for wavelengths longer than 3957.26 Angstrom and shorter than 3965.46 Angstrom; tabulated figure -1.6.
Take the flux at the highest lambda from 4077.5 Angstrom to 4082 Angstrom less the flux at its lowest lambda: 2.3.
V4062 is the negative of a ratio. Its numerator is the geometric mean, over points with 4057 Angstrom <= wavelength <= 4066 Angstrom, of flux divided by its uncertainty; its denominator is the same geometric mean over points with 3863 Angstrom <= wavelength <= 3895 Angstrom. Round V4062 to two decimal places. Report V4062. -0.56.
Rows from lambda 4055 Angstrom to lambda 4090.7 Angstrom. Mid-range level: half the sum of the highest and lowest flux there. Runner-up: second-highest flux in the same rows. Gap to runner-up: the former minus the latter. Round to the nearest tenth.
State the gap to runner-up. -2.2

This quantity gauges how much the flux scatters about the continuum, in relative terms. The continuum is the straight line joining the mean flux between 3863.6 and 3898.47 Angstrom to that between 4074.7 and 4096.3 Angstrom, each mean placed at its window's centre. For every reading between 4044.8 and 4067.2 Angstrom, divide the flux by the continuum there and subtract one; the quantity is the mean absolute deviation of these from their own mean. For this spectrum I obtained 0.096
